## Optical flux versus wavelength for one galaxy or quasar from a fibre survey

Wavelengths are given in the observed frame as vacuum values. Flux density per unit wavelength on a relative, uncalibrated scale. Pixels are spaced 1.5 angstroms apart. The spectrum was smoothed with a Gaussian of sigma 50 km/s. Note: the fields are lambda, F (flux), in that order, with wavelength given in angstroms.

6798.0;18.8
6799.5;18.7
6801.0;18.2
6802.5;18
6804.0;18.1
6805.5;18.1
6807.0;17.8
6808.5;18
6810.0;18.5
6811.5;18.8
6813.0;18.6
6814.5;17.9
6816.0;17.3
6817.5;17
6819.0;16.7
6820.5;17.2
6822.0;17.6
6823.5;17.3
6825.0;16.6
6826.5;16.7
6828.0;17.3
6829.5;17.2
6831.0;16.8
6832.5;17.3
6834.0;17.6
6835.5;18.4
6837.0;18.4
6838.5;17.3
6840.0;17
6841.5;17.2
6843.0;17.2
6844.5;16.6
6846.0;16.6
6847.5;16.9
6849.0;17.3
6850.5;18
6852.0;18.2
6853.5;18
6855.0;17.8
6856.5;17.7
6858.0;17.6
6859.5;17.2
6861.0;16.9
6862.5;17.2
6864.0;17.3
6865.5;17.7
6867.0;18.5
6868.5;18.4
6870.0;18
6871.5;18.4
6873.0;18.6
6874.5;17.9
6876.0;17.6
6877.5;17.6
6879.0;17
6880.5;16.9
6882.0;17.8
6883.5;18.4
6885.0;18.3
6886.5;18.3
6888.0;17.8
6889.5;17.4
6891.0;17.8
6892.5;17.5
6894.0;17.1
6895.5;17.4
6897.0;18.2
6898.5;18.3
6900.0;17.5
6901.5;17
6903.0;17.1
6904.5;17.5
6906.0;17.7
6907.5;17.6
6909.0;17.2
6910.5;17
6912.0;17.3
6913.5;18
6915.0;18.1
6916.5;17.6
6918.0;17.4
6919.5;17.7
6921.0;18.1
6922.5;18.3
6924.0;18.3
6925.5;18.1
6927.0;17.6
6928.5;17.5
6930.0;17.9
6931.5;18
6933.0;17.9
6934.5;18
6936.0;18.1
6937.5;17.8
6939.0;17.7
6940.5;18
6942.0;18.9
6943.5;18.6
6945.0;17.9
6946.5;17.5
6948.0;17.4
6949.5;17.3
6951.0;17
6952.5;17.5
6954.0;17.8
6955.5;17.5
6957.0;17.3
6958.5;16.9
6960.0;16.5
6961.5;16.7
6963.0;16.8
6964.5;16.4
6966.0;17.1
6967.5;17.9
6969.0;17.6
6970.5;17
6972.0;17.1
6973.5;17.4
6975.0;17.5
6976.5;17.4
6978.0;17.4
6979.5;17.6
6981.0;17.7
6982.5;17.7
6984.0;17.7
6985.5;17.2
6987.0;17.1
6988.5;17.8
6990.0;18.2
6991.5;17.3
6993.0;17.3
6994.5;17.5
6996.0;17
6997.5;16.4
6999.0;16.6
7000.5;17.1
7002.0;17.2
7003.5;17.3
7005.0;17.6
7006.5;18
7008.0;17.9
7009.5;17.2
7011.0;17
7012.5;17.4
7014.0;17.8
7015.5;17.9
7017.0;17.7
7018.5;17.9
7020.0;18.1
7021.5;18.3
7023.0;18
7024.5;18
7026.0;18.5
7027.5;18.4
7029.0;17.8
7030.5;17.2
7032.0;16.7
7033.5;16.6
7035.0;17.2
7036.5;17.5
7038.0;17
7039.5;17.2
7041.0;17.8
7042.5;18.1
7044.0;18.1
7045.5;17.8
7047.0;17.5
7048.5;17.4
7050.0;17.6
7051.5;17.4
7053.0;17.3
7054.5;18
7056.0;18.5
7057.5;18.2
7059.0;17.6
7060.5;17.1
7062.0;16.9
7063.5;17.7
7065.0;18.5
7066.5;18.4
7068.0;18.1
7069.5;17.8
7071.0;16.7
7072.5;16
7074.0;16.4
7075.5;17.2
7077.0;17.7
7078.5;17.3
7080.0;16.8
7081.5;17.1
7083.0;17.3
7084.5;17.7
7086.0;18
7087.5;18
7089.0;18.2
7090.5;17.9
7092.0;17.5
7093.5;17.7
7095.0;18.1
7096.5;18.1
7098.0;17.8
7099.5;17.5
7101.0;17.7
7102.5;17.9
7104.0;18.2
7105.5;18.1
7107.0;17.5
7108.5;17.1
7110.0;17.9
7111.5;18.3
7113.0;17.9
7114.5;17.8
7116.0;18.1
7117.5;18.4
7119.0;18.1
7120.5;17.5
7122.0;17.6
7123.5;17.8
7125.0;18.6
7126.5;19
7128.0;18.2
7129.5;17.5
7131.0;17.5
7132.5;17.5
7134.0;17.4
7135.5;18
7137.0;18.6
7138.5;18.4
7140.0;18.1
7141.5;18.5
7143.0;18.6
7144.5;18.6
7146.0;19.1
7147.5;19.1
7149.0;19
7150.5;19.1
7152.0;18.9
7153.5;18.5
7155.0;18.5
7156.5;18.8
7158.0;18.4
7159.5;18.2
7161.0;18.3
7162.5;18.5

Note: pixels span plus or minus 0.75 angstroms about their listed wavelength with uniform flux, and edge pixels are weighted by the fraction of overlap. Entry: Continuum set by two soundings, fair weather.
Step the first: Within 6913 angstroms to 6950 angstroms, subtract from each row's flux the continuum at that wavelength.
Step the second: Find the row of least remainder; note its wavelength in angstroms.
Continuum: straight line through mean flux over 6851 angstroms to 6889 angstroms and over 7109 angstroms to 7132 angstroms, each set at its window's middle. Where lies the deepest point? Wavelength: 6949.5 angstroms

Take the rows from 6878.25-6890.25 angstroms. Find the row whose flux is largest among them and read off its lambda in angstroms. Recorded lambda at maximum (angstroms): 6883.5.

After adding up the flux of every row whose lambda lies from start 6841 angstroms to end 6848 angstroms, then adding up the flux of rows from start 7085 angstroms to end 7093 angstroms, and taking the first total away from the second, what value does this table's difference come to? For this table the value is 5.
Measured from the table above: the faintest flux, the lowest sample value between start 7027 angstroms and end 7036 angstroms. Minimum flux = 16.6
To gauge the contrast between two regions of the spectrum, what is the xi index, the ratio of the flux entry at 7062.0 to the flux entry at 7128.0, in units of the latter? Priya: 0.929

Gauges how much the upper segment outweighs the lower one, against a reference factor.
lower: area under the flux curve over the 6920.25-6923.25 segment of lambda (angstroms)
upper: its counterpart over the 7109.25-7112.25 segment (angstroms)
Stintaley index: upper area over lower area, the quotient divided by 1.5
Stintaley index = 0.663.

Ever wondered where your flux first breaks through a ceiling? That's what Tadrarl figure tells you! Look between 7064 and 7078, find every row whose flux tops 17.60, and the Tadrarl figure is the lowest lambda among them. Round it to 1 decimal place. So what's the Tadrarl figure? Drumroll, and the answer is 7065.0 angstroms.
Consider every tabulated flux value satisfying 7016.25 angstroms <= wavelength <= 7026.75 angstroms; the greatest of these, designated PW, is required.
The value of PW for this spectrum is 18.5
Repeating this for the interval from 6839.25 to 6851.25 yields 18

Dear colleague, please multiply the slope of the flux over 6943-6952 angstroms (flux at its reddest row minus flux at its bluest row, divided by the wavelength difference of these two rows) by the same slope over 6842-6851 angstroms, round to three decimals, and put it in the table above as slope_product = -0.023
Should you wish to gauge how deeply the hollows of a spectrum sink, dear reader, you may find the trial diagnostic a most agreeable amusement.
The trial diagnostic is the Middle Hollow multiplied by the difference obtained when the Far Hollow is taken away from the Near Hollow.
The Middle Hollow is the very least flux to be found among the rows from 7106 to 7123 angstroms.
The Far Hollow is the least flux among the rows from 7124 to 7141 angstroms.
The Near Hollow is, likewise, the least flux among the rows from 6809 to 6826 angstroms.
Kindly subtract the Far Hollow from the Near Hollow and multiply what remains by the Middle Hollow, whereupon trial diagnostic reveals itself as -14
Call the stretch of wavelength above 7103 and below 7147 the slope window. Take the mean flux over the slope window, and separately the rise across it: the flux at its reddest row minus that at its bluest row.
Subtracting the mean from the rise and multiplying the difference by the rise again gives -15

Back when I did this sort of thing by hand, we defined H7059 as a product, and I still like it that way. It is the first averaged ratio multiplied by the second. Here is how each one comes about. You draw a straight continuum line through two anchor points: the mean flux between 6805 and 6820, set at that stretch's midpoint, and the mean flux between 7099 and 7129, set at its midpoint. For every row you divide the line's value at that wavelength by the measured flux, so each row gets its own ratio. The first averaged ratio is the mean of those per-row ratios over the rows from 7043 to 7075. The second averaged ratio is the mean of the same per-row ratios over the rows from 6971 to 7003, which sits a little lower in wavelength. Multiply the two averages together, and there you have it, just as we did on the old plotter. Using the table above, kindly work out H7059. 1.06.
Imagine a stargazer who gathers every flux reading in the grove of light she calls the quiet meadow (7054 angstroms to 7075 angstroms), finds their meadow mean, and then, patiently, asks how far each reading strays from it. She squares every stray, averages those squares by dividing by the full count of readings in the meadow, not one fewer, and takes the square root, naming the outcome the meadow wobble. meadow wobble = 0.8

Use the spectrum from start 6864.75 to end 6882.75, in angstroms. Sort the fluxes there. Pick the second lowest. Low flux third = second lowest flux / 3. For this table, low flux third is 5.67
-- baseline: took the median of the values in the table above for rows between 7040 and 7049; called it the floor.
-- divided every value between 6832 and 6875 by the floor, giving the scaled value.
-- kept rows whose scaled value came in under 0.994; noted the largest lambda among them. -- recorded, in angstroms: 6864.0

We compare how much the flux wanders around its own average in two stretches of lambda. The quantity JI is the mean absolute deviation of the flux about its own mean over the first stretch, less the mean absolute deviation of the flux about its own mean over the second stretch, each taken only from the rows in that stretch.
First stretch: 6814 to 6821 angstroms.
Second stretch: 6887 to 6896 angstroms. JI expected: 0.10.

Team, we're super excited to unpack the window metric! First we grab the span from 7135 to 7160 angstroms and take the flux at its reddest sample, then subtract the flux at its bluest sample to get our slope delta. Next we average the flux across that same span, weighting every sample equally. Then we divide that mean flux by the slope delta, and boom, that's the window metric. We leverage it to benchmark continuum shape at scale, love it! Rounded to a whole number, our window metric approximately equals 93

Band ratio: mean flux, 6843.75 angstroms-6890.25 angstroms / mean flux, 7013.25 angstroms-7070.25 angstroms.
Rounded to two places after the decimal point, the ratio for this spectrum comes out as 1.00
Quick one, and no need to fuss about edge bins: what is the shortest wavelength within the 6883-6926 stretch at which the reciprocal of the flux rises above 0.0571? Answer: 6889.5 angstroms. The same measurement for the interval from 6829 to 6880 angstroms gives 6829.5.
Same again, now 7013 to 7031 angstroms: 7030.5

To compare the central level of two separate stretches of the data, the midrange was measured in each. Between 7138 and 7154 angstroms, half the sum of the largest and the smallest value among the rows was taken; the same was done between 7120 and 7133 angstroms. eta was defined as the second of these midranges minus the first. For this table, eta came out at -0.350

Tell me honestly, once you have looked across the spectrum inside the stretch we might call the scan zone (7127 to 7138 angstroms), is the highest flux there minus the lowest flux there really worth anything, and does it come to 1.2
